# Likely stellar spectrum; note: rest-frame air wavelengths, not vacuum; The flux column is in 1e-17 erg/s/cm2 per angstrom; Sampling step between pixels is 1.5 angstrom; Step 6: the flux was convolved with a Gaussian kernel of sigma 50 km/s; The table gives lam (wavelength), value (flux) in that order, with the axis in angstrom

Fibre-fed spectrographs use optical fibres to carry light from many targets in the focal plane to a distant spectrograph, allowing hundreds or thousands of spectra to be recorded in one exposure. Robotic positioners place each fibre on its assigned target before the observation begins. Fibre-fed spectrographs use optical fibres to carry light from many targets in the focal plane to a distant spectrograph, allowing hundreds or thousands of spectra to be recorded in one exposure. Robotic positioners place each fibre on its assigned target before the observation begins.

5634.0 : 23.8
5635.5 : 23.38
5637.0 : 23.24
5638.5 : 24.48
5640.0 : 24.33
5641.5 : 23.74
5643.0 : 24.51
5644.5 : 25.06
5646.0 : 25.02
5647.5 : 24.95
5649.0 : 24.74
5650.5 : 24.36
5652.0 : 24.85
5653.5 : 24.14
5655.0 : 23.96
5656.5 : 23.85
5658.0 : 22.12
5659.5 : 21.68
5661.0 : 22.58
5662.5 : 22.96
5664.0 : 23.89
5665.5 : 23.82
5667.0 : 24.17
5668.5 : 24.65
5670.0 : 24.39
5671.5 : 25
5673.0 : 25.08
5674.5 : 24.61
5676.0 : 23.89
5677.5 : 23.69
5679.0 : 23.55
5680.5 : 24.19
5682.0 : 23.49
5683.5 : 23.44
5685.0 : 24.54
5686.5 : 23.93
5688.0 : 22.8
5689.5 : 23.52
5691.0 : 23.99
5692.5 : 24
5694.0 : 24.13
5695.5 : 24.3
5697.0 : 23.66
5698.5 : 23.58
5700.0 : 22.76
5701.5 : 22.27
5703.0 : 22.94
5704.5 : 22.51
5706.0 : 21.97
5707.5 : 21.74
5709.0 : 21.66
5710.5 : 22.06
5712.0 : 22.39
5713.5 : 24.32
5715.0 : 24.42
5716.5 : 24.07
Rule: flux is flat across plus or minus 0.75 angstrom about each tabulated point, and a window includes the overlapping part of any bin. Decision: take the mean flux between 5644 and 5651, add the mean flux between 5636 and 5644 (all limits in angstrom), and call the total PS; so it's 48.9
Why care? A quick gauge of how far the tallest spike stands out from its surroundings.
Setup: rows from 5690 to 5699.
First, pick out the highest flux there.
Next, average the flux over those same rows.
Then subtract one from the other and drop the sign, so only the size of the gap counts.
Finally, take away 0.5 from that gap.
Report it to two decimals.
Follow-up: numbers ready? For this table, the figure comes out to -0.14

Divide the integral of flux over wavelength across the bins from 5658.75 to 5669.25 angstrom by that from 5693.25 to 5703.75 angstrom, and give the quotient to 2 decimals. 1.00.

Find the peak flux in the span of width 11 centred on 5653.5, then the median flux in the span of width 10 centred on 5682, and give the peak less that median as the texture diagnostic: 1.2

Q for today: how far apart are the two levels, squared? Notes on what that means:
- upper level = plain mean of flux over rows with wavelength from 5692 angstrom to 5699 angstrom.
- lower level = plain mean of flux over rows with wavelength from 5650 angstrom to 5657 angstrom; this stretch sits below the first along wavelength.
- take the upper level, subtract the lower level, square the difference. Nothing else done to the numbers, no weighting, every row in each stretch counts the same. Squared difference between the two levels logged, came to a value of 0.09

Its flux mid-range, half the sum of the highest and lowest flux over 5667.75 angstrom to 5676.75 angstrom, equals 24.5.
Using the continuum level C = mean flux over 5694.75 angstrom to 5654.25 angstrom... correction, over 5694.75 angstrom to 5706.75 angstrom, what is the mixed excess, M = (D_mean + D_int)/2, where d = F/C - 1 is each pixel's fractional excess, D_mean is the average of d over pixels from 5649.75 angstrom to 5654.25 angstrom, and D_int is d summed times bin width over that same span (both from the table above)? 0.174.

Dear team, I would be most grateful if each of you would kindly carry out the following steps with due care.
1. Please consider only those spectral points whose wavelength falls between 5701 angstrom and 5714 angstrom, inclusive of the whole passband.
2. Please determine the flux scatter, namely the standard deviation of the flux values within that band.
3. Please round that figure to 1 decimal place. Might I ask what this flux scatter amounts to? 0.8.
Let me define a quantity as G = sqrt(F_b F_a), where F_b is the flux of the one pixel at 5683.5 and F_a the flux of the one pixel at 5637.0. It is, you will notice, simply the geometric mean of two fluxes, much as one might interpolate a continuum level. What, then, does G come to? 23.3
